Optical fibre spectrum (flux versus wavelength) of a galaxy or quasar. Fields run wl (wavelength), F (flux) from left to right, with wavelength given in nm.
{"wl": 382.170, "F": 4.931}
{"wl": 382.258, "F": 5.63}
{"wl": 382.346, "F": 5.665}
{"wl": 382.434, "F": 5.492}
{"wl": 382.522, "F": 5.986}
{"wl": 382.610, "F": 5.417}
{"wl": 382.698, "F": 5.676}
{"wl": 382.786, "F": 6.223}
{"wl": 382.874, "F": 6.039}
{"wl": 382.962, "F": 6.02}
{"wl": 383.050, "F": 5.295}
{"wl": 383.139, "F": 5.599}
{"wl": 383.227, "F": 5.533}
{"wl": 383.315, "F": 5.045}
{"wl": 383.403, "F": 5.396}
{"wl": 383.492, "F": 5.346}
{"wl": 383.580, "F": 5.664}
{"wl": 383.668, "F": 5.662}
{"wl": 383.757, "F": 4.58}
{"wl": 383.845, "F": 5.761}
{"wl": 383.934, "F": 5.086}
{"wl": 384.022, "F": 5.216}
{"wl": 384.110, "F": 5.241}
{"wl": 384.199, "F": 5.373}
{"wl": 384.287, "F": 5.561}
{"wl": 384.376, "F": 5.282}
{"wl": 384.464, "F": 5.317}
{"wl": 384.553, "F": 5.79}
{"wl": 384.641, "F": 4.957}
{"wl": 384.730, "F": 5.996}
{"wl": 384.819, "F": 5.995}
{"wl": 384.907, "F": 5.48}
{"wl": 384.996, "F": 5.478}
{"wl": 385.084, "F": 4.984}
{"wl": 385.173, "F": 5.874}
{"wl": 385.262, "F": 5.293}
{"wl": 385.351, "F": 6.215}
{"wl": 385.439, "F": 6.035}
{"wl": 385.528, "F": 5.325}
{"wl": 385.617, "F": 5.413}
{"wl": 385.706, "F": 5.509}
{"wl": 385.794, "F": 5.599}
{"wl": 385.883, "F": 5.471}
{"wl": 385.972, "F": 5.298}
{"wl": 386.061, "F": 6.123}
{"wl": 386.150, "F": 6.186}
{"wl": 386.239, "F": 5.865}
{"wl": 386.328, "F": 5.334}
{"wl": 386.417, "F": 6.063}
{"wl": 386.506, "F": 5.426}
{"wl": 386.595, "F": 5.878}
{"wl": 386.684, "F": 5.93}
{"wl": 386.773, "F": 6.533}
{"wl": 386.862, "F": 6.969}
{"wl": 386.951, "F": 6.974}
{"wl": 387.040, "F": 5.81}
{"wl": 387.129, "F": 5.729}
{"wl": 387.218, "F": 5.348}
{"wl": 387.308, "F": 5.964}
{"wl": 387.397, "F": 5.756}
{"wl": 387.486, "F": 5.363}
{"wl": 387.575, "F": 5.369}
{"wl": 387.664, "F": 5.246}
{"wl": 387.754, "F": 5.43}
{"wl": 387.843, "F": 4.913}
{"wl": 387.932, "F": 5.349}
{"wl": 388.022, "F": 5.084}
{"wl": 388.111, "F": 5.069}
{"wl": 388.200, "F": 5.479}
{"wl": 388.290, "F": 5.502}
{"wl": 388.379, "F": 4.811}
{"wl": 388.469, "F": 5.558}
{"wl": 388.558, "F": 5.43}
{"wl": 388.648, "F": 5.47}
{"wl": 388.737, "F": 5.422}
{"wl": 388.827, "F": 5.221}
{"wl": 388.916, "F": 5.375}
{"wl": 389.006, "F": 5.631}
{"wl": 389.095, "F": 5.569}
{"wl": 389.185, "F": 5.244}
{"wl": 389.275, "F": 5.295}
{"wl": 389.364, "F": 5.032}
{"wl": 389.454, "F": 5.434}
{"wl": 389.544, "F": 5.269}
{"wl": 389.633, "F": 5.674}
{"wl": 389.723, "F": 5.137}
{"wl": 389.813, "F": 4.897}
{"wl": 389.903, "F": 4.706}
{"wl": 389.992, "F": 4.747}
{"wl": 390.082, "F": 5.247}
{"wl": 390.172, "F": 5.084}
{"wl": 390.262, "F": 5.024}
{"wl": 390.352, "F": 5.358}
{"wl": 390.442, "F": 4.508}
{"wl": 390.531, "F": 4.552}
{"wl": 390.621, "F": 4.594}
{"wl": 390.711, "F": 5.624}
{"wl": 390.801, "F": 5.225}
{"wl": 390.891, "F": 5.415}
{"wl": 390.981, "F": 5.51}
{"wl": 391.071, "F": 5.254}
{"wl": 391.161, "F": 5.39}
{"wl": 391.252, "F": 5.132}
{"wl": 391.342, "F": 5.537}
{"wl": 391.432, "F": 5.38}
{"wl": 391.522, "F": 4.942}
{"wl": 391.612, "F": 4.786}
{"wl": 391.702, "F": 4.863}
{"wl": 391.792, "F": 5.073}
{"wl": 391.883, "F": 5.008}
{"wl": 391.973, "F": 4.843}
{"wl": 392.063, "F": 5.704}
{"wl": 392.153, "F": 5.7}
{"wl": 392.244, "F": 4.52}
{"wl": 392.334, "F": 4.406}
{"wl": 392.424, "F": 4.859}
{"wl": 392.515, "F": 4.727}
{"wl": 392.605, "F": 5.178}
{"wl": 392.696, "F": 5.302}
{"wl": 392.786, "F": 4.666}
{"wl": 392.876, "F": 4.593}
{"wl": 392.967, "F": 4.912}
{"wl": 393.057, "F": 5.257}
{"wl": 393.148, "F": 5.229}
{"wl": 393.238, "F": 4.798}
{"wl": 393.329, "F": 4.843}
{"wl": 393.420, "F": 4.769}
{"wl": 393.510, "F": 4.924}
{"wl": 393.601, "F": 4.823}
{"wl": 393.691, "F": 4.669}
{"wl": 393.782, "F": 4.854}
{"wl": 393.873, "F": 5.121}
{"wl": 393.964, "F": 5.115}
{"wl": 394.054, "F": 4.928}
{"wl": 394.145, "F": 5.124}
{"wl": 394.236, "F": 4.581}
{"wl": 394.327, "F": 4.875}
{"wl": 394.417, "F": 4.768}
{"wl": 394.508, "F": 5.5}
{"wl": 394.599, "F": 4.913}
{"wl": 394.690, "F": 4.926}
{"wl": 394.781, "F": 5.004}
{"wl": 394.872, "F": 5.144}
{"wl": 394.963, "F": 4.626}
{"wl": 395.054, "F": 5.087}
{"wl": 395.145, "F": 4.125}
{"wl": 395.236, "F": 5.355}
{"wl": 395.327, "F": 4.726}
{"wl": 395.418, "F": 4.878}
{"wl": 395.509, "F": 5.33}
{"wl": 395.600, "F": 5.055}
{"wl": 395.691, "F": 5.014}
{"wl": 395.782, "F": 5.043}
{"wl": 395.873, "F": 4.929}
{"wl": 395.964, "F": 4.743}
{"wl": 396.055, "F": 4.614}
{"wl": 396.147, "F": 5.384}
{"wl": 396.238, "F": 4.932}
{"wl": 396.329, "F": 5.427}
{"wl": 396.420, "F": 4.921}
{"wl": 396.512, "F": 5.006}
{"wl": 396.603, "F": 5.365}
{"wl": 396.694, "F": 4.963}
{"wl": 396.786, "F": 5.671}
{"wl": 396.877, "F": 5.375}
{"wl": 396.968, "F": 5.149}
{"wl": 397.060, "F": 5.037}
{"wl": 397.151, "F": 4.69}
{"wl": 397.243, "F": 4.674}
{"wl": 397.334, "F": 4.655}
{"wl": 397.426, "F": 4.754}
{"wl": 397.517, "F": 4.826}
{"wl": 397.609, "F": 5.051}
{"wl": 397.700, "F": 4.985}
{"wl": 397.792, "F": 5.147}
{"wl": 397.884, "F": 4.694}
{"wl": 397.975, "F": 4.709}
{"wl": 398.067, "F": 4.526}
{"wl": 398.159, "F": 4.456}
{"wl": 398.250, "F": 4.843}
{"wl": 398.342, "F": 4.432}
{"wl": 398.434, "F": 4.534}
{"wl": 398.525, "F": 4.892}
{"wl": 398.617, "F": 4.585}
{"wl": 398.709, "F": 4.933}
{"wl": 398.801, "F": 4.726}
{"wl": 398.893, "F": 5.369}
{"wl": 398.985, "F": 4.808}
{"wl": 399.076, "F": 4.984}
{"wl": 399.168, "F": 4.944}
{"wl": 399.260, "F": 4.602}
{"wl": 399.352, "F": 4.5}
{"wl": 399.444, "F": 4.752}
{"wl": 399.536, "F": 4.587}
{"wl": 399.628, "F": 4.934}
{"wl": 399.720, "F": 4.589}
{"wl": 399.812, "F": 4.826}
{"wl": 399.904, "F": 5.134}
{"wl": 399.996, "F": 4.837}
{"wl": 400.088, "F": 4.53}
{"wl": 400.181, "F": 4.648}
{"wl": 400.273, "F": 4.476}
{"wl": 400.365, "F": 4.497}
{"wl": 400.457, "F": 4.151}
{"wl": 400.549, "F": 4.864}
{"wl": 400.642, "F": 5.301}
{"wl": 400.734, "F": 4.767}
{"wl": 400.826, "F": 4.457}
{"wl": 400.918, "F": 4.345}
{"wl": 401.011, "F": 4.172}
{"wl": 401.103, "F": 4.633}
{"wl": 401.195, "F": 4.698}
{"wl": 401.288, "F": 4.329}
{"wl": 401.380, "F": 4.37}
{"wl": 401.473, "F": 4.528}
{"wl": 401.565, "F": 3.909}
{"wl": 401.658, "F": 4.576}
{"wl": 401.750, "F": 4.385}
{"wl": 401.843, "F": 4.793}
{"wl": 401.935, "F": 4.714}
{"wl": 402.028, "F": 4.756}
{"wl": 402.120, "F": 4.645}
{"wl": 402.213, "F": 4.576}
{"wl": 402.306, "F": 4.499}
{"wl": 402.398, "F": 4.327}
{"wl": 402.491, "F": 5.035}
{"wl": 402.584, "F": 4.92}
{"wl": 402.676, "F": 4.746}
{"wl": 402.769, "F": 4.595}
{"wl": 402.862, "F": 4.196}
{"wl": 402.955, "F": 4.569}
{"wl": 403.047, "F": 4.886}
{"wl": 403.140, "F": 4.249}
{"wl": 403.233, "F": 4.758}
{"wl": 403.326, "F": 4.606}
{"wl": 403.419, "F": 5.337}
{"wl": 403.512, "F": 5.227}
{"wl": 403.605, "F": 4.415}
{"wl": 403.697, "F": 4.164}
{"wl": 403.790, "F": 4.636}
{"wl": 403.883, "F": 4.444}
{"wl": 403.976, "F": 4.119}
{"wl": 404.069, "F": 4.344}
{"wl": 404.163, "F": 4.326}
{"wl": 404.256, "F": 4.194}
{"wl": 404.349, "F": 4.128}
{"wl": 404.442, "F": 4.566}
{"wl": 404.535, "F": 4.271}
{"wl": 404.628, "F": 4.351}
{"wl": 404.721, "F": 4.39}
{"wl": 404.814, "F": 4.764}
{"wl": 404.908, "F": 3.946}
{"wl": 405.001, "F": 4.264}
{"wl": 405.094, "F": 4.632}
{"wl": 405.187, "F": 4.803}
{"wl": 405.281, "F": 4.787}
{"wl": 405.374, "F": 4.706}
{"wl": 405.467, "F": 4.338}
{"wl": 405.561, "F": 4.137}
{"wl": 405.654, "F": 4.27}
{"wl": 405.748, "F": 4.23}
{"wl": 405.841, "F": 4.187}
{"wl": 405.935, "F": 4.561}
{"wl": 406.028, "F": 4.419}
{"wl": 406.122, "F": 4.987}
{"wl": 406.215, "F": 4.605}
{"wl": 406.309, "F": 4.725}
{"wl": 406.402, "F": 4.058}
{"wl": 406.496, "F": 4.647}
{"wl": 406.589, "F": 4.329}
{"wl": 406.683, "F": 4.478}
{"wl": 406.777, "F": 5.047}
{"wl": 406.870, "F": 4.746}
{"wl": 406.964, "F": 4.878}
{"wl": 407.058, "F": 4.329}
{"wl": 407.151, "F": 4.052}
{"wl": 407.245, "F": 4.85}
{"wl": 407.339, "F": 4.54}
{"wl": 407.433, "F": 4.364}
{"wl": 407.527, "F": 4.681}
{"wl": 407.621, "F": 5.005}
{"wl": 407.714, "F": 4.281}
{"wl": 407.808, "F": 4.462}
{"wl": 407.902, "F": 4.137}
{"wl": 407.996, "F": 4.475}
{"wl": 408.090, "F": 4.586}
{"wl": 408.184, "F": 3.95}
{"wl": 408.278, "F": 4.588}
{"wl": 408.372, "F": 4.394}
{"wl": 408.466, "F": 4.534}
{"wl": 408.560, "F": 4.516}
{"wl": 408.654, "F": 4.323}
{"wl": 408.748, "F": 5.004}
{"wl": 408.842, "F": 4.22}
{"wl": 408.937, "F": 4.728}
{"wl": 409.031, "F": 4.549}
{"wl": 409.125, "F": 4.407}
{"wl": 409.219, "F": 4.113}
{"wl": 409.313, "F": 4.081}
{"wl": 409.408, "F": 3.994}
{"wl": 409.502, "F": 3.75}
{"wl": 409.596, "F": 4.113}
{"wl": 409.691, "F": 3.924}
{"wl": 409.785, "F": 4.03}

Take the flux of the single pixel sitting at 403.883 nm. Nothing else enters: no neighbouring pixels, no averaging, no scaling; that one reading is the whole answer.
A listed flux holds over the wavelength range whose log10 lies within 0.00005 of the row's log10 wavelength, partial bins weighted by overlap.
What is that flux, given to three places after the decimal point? 4.444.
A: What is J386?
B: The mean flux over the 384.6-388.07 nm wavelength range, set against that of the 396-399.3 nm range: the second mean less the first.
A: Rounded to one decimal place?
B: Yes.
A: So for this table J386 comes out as -0.8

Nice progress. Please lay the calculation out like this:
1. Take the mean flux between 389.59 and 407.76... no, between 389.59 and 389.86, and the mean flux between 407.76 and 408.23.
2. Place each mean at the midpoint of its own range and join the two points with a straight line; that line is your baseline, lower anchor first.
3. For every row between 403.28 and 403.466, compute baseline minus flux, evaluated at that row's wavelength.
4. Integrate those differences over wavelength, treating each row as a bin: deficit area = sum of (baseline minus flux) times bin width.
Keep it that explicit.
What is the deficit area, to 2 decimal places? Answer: -0.08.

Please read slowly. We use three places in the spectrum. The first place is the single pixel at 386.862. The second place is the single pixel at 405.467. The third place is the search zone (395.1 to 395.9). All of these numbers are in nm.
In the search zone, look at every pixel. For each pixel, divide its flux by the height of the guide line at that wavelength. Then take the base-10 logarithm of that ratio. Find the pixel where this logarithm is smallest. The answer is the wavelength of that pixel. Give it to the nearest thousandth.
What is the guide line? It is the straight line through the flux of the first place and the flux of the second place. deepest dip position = 395.145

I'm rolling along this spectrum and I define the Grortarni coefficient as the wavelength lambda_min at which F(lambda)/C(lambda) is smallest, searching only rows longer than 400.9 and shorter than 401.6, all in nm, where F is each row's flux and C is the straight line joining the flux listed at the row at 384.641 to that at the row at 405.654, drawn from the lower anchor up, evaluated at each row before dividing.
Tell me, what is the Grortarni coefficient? 401.565 nm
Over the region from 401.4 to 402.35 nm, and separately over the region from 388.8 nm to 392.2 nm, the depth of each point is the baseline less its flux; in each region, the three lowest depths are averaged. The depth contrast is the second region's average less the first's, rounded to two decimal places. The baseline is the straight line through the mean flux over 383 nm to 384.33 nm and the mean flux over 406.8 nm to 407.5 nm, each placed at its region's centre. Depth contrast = -0.57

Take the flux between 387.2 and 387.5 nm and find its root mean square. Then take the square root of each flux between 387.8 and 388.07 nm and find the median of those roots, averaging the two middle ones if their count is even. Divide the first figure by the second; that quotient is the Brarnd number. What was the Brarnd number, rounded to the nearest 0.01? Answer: 2.49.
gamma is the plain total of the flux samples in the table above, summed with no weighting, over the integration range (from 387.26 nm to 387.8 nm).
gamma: 33.1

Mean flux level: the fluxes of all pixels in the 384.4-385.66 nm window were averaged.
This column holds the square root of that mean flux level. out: 2.36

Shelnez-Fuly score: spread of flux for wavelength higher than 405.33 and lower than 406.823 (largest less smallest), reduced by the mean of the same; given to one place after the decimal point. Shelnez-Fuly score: -3.5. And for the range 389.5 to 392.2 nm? -3.9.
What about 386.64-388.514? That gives -3.5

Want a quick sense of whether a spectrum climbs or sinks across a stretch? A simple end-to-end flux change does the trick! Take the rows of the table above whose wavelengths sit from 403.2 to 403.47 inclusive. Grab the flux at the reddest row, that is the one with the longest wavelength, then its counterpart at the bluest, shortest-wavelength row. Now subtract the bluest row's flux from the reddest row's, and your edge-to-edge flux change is 0.58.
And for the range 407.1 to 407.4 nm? 0.49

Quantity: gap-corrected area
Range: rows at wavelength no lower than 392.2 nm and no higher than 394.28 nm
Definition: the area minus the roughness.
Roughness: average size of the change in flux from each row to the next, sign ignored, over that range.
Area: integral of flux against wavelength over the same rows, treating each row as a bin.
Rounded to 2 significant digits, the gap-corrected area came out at 9.9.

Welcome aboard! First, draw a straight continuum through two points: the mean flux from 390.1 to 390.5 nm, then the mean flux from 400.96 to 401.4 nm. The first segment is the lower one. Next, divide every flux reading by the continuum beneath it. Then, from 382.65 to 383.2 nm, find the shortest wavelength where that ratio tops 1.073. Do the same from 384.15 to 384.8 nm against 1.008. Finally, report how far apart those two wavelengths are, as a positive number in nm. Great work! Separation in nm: 1.41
